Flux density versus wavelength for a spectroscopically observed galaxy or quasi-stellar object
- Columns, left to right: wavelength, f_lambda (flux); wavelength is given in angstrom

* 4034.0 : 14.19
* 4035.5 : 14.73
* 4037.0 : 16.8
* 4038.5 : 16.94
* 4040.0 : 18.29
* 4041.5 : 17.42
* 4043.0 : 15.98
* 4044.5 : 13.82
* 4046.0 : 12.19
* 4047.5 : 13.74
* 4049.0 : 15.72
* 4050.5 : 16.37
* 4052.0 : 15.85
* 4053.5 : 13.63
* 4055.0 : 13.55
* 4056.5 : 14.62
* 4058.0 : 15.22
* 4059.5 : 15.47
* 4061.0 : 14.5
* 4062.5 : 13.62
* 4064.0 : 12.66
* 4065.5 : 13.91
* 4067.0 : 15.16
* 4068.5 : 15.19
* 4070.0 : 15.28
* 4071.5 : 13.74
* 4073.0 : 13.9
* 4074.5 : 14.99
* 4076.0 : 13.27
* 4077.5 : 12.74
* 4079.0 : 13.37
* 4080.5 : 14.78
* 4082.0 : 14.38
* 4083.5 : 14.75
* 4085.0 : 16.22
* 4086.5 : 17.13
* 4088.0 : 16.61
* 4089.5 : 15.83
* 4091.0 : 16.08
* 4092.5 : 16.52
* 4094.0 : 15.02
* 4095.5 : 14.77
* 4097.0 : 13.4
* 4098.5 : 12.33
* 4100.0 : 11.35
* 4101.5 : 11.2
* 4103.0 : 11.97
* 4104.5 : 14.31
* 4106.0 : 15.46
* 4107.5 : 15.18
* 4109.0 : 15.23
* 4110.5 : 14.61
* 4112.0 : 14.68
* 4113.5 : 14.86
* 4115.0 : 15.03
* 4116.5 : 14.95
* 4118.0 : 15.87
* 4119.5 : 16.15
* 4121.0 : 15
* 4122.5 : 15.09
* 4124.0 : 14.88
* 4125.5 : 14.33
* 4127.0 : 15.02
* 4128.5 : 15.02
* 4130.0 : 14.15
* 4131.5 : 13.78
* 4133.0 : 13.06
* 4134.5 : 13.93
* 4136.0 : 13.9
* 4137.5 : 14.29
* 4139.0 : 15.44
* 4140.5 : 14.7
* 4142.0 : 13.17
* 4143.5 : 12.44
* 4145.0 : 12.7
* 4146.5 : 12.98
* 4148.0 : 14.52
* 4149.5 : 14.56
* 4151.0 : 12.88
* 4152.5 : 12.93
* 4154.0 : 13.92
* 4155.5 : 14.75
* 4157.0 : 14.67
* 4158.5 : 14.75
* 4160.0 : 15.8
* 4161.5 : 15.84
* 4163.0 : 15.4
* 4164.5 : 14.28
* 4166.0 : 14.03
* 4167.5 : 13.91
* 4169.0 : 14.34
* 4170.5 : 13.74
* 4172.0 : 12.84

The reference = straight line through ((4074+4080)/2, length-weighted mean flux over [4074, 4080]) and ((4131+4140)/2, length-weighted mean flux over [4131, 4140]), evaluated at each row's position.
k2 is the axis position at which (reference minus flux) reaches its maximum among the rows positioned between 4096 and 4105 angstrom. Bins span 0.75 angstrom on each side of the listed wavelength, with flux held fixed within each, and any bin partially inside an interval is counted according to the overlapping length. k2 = 4101.5 angstrom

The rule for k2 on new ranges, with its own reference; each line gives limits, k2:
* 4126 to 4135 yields 4133.0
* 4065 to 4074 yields 4071.5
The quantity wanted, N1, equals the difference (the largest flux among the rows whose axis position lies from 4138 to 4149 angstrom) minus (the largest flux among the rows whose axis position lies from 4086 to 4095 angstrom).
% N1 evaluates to -1.7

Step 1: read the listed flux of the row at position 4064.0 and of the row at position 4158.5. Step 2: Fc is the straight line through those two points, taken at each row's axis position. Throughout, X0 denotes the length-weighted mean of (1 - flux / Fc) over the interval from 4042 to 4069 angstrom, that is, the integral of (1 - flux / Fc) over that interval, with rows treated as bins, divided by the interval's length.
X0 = -0.17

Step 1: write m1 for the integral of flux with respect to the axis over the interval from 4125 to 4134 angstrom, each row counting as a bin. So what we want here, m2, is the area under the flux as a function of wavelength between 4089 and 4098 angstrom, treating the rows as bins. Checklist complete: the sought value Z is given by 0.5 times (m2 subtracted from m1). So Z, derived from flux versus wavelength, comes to -4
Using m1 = 128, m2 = 137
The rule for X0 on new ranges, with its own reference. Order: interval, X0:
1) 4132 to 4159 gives 0.04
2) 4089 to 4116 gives -0.06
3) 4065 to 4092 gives -0.15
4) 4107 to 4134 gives -0.07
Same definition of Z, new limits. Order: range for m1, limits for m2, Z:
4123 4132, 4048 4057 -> -2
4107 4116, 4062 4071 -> 3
